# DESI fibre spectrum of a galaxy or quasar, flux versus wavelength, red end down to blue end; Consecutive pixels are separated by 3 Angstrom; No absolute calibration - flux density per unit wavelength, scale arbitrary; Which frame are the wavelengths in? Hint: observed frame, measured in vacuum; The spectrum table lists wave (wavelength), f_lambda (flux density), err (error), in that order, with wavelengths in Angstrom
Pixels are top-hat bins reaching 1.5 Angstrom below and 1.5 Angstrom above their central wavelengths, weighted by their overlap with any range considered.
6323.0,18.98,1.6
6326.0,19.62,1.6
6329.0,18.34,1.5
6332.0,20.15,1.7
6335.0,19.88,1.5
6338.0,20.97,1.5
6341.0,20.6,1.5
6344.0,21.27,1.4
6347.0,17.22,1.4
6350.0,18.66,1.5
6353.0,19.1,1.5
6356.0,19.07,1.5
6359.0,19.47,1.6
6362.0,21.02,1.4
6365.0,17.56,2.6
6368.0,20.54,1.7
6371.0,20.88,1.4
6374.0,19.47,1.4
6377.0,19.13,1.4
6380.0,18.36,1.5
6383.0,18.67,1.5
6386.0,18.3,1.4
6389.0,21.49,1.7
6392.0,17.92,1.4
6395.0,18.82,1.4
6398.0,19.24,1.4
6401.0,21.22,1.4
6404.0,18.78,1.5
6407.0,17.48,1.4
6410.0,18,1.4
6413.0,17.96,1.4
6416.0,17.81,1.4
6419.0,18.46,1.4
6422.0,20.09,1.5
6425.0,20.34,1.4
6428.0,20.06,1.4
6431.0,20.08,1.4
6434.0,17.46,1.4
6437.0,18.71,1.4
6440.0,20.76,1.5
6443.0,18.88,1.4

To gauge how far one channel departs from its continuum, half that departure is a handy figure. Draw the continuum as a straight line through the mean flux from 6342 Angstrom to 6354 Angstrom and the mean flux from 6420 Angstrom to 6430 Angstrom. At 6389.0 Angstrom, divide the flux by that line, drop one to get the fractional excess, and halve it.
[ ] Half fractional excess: 0.047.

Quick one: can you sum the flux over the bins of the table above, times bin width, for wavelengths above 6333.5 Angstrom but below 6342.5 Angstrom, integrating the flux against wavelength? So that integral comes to 184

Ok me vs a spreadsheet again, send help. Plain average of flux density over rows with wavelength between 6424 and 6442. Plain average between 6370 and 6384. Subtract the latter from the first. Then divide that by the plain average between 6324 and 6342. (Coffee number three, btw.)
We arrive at 0.01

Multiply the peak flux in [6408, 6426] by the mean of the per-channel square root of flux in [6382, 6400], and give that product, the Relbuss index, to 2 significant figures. 89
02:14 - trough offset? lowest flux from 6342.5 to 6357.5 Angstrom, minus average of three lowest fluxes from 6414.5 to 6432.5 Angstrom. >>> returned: -1.6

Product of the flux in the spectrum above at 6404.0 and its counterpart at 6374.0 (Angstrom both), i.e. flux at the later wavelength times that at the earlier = 366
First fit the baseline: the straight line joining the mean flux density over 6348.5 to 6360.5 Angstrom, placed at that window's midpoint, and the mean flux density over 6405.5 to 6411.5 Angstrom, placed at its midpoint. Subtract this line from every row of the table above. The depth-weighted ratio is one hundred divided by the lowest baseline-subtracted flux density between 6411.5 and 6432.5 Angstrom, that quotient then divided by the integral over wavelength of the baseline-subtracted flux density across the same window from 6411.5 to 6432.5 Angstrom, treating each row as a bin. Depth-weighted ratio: 10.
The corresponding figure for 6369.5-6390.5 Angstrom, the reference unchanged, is -55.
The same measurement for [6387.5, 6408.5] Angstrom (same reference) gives -13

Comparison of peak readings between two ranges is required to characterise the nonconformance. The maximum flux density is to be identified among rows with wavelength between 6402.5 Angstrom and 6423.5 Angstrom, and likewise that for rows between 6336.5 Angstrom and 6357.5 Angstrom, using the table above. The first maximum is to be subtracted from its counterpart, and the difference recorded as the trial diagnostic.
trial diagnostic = 1.2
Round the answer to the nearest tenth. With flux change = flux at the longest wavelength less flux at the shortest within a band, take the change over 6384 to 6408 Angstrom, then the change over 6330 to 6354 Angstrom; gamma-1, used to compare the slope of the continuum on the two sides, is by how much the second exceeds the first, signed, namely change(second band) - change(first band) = -0.2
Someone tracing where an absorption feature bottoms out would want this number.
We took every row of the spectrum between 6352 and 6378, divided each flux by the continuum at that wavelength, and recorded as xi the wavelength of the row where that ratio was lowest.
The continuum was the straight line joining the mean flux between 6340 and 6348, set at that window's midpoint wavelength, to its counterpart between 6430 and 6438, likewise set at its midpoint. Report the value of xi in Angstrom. 6365.0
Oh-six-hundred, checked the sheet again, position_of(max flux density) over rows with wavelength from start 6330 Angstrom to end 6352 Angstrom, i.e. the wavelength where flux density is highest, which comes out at 6344.0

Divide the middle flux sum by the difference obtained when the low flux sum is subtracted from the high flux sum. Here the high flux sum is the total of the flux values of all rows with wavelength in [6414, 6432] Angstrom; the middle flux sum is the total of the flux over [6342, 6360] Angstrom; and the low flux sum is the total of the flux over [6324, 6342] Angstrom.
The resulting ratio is -42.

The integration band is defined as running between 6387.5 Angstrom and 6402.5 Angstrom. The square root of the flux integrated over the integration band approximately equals 17.2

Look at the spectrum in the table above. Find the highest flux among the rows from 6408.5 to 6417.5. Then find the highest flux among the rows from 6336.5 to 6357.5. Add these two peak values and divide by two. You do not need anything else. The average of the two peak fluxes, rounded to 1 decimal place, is 19.6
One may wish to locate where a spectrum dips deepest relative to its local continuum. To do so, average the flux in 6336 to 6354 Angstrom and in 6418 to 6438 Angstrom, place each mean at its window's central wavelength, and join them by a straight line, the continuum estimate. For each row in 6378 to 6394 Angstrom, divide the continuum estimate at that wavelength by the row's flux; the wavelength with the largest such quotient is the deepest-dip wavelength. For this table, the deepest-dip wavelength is 6392.0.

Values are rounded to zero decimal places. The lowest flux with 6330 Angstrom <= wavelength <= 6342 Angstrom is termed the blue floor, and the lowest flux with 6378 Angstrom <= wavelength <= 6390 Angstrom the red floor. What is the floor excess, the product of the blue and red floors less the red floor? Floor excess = 346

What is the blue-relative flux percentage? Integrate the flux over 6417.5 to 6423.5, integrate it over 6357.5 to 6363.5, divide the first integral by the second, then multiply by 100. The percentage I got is 95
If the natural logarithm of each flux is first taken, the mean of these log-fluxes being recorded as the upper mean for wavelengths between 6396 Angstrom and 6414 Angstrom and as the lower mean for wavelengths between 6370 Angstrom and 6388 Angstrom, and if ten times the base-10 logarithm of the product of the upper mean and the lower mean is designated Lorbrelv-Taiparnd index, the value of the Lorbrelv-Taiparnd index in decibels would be 9.37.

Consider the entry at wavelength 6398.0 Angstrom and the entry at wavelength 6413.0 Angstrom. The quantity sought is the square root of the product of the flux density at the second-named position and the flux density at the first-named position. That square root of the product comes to 18.6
